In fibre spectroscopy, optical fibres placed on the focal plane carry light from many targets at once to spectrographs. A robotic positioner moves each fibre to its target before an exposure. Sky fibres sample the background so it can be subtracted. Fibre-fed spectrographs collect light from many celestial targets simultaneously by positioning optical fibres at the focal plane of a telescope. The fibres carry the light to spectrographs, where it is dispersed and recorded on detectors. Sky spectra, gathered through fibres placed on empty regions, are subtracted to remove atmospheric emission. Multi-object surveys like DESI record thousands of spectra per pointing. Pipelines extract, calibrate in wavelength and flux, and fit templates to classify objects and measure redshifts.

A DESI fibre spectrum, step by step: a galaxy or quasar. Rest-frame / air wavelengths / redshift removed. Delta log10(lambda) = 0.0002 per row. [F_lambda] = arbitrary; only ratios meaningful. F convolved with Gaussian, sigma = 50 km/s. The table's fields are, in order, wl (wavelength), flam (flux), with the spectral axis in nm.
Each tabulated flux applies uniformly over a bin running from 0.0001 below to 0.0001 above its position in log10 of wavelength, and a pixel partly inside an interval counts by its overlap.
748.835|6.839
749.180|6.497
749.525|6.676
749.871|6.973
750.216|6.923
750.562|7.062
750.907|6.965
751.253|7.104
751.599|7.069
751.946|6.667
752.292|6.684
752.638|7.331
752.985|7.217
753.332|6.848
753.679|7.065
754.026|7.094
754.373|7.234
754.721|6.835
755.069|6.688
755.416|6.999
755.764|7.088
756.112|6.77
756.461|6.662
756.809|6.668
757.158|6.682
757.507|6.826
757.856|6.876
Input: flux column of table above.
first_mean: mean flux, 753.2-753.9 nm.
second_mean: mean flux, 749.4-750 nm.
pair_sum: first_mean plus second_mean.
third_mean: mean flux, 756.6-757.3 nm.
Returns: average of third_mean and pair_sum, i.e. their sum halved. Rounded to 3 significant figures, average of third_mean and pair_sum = 10.2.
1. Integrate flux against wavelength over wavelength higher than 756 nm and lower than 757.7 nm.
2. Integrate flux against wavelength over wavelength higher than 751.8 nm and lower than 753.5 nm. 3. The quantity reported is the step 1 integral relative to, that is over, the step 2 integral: 1.0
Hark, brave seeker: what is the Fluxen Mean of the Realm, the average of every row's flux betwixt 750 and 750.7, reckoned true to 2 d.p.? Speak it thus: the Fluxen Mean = 6.99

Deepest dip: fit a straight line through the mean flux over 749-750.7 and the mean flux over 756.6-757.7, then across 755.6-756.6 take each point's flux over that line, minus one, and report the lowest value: -0.011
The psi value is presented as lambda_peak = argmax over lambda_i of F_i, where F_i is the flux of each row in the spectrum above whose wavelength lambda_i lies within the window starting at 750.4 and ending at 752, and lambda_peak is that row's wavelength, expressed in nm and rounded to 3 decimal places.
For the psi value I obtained 751.253 nm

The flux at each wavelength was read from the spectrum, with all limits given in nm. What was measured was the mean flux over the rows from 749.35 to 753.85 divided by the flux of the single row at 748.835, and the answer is 1.02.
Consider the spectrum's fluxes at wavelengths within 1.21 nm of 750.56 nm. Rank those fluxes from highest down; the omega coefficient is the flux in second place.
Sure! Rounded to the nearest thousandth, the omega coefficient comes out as 7.069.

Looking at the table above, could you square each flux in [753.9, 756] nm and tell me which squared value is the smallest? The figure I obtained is 44.7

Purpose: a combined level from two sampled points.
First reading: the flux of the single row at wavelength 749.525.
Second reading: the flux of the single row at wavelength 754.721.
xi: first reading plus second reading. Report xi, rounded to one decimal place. 13.5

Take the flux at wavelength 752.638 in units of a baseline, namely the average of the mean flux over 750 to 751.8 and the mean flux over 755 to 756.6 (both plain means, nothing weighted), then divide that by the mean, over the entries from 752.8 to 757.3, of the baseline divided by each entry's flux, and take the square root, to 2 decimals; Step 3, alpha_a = 1.03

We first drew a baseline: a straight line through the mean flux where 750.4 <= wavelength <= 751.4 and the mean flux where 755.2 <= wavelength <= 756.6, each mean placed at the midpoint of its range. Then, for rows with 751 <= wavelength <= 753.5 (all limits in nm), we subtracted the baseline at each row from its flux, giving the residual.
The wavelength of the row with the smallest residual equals 751.946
